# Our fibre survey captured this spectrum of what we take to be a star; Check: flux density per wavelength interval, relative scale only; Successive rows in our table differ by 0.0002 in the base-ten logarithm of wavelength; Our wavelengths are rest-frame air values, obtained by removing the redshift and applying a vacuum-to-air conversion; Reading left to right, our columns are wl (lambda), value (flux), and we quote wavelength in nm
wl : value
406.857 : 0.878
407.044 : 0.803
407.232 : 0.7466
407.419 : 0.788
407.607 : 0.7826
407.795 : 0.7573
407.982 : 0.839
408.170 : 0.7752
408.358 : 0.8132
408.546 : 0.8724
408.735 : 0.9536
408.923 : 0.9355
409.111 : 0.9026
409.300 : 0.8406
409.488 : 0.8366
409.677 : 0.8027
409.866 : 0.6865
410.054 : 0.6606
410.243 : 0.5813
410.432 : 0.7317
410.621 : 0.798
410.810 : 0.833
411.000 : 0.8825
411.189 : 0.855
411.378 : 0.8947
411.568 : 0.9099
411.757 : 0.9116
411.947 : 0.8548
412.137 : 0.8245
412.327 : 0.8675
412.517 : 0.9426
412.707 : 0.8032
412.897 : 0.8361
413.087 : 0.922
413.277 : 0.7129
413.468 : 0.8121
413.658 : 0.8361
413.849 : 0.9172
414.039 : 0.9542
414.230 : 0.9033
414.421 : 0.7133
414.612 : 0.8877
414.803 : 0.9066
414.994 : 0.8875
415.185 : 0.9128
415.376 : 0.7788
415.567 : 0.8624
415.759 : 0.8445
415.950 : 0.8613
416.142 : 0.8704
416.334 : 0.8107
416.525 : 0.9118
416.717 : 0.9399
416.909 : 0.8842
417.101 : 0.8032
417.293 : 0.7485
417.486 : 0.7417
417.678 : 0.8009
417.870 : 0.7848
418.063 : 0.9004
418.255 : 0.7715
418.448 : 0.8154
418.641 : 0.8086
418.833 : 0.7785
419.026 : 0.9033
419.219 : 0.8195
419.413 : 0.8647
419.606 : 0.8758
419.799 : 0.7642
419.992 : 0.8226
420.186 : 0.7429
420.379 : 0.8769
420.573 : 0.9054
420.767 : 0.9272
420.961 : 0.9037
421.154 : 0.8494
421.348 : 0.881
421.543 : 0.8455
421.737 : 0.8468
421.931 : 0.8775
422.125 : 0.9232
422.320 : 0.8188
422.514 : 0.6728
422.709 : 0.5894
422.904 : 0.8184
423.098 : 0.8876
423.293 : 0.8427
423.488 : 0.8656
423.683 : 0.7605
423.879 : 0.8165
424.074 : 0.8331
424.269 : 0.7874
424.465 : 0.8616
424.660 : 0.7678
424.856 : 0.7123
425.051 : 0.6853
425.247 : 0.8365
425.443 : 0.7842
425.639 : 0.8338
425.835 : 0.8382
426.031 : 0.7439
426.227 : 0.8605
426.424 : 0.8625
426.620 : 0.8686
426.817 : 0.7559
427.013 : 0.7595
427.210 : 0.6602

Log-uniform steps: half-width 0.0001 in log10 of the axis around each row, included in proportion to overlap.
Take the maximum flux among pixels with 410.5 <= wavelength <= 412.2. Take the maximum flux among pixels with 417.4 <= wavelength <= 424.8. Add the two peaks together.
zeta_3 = 1.84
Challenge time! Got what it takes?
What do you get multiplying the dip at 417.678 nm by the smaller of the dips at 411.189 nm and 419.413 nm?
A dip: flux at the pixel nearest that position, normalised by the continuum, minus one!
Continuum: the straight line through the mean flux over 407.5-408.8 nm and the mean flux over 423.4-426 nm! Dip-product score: 0.000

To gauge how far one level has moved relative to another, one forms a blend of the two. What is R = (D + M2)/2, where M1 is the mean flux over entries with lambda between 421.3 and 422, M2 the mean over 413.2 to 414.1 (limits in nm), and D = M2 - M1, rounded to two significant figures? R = 0.42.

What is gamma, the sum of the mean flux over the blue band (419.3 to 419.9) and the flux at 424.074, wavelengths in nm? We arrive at 1.67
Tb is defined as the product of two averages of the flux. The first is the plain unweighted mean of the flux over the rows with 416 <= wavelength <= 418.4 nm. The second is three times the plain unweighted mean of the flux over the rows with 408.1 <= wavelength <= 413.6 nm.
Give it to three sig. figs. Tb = 2.07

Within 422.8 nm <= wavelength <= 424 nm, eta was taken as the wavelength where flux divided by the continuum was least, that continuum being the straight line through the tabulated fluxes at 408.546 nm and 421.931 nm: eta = 423.683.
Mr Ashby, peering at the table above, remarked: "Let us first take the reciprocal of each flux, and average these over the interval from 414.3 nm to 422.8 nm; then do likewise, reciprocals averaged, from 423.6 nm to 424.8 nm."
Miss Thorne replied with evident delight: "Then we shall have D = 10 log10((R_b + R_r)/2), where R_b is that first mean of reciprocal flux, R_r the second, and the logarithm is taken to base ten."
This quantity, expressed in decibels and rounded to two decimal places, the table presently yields 0.89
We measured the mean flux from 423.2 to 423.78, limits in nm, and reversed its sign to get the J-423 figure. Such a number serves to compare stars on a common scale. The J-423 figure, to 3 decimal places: -0.823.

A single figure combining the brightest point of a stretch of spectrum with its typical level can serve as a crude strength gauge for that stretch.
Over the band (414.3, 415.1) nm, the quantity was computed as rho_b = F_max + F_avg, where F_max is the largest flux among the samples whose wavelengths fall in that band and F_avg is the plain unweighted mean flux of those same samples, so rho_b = 1.76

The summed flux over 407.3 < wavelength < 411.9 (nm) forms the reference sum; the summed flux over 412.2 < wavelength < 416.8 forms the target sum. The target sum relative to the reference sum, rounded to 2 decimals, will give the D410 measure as 1.05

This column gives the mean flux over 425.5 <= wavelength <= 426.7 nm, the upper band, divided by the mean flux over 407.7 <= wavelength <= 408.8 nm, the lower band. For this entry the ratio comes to 1.00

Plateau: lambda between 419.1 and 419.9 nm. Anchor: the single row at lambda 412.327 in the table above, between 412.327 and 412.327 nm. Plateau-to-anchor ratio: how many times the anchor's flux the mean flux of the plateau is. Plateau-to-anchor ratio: 0.96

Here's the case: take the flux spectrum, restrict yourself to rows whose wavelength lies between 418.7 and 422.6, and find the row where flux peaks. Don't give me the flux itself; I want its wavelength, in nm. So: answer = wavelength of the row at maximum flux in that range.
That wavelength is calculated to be 420.767 nm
